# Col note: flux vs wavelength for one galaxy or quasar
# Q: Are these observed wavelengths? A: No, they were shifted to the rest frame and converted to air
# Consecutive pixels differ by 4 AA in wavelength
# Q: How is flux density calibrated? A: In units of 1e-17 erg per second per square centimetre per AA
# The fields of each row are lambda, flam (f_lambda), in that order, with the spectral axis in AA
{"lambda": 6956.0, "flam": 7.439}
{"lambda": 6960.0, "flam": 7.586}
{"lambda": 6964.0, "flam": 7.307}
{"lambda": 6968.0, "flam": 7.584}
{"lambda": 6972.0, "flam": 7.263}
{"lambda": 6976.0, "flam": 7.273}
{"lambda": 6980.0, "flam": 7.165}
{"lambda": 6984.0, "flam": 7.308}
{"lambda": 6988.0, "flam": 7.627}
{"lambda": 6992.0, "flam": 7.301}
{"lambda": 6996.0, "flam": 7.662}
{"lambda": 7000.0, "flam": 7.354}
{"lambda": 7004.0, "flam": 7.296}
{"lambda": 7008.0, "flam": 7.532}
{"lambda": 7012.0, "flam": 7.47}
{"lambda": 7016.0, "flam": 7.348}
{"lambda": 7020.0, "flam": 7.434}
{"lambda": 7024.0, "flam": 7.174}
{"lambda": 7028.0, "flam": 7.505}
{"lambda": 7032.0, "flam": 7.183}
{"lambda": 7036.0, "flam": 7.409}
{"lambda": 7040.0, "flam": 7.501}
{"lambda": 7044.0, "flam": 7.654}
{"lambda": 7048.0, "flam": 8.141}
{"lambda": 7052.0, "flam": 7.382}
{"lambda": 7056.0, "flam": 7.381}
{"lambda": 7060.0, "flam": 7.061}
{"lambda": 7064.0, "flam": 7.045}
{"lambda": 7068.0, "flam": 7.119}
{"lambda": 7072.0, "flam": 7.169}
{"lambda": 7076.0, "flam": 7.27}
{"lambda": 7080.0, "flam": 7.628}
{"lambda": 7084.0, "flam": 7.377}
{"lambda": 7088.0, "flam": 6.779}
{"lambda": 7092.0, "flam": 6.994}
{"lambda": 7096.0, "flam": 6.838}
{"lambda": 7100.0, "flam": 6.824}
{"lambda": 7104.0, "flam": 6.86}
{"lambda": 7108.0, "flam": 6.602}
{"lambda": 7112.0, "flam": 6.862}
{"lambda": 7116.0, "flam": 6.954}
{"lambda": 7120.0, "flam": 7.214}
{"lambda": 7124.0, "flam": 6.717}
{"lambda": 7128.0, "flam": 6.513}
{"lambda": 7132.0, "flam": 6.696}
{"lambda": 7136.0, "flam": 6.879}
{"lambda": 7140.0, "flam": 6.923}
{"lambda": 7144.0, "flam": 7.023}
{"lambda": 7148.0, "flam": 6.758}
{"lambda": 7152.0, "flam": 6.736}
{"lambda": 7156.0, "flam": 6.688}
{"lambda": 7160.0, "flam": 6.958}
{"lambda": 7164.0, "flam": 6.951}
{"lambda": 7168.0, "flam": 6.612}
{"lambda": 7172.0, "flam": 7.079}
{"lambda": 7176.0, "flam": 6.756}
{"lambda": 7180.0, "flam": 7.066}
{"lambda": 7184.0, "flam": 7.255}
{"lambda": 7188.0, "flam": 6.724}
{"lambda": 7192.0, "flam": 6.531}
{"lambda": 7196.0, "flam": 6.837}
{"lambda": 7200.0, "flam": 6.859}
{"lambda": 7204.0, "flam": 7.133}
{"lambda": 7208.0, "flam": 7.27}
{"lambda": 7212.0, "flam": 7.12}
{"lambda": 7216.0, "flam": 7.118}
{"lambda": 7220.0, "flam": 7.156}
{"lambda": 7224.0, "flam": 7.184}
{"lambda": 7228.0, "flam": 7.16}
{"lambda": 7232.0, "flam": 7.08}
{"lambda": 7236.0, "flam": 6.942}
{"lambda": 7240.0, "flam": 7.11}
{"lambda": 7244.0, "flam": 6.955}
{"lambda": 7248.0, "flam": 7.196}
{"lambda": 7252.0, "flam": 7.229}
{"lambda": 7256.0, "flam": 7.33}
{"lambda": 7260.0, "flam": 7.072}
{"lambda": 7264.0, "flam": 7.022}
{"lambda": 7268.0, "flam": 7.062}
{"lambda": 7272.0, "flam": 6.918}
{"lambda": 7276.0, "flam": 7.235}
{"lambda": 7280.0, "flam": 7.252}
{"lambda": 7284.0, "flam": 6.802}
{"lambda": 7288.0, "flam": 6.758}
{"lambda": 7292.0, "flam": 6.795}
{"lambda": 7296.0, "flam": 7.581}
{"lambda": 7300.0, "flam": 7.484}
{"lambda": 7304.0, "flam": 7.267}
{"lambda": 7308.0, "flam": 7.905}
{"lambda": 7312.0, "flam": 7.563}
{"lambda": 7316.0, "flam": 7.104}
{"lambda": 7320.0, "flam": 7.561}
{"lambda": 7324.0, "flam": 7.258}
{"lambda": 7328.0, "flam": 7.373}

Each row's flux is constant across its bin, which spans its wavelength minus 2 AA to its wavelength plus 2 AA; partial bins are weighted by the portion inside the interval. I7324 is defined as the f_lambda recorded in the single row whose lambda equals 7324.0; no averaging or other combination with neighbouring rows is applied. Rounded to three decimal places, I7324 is 7.258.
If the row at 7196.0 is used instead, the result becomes 6.837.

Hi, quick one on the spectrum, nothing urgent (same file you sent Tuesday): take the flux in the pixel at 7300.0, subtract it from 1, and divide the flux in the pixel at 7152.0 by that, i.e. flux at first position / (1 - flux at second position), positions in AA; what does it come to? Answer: -1.04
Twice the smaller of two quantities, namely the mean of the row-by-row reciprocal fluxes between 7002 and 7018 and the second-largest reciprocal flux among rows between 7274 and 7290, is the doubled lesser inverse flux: 0.270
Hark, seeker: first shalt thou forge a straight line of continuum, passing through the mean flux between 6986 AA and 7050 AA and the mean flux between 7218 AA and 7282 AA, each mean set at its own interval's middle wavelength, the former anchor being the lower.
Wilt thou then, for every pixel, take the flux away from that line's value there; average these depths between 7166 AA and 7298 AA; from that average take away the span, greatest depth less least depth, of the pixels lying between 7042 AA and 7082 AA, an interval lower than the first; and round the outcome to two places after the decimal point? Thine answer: -0.96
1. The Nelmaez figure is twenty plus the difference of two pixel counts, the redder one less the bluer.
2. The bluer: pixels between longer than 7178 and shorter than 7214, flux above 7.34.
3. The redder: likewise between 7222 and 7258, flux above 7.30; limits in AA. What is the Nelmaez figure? 21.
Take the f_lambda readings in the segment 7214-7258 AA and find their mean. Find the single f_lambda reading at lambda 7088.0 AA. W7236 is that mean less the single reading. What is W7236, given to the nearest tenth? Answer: 0.4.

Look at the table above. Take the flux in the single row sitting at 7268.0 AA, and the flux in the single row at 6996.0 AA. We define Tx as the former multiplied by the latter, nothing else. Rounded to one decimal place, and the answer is 54.1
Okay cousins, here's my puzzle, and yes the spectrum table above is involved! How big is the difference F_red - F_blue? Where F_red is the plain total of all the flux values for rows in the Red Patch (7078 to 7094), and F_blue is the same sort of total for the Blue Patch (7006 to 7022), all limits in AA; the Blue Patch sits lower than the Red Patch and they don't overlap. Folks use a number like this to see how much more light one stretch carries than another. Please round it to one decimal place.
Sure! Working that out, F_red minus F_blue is -1.0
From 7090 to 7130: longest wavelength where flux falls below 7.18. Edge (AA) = 7128.0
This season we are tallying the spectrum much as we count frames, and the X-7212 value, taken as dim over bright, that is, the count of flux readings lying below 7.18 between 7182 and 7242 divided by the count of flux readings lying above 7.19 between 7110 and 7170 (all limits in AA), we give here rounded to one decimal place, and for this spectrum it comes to 12.0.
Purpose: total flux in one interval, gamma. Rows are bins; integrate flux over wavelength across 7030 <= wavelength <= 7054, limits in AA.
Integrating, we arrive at 181.1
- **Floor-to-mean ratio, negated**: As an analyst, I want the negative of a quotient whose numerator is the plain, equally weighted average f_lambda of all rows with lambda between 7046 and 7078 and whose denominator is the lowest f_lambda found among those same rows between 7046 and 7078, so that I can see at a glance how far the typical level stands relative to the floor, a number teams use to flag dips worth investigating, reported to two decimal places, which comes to -1.04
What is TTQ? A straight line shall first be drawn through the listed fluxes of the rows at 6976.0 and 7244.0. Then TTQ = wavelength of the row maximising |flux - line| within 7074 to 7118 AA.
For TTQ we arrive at 7108.0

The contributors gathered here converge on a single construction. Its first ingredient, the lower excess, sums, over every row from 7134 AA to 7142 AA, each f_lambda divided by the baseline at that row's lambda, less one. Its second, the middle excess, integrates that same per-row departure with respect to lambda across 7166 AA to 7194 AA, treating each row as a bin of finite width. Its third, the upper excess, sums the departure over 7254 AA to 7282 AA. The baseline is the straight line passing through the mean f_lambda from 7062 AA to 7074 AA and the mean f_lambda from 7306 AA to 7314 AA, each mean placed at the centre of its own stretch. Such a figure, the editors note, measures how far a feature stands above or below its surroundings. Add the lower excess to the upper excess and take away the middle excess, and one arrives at 1.5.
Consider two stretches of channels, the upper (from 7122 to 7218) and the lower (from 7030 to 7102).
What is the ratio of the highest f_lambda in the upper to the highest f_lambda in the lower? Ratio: 0.89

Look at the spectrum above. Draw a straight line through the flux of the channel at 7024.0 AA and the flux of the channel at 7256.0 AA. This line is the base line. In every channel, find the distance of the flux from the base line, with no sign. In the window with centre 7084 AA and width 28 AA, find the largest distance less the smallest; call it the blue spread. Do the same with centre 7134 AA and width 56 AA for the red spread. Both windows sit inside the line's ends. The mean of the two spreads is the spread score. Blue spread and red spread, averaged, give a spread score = 0.554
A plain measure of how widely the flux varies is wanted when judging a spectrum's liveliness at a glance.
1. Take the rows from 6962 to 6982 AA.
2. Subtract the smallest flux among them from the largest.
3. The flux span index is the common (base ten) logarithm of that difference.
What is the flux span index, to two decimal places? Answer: -0.38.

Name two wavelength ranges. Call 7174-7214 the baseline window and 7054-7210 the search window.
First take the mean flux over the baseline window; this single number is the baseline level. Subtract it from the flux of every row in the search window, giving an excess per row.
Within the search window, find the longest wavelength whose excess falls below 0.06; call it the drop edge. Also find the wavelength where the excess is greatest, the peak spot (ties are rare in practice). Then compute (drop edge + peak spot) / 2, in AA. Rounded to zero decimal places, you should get 7140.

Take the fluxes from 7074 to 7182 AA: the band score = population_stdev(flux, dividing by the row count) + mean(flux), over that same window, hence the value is 7.2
